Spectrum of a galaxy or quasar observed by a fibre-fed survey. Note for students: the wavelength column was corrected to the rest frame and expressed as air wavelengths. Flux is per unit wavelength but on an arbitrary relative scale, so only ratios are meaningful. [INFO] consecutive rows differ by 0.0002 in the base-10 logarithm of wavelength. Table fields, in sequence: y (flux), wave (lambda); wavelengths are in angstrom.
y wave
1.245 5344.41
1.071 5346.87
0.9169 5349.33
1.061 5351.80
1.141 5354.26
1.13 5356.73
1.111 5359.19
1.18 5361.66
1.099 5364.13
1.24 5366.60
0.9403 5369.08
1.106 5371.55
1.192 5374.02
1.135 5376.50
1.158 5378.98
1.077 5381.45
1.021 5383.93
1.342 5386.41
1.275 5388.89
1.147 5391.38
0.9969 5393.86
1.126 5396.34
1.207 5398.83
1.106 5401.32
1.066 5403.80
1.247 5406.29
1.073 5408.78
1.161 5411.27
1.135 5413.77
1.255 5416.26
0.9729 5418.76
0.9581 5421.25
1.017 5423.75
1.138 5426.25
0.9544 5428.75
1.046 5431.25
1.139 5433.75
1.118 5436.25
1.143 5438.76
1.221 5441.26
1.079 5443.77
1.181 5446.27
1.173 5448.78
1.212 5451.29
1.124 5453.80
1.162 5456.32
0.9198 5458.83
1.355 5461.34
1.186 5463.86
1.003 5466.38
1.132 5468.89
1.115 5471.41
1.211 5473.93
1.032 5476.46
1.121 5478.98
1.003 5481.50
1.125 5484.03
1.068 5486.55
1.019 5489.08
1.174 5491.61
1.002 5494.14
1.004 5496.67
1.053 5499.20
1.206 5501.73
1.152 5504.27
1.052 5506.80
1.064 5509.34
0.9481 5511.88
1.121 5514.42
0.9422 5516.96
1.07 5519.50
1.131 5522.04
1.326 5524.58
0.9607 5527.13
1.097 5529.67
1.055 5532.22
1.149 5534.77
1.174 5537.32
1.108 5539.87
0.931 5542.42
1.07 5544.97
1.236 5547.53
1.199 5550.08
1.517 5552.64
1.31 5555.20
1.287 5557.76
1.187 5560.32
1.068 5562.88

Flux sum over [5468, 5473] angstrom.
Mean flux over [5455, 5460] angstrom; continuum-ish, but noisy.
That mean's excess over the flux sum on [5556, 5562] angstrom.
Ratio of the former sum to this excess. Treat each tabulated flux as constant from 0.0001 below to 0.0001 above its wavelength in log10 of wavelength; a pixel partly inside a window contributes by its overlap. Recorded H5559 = -1.57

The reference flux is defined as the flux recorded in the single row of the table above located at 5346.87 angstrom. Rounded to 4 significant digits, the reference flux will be 1.071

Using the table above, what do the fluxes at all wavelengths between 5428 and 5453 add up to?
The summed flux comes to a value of 11.3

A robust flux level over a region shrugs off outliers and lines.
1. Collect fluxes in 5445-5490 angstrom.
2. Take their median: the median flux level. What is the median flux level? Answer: 1.12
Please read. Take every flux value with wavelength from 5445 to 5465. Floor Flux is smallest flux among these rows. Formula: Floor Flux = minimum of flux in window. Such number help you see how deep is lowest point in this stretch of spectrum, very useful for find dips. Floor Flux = 0.9198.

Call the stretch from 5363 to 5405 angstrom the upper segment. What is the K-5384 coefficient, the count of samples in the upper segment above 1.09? 12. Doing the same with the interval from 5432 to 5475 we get 14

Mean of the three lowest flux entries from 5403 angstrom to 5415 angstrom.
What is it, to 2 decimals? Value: 1.09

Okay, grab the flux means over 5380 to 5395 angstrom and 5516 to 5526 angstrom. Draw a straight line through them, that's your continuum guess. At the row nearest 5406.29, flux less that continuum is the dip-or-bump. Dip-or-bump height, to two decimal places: 0.11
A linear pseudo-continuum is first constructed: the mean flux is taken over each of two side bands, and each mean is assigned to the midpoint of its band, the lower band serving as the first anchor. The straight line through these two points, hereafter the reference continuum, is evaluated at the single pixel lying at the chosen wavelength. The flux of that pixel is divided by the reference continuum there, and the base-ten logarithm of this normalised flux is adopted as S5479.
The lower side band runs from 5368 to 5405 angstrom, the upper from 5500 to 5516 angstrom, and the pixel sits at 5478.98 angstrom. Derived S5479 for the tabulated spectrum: 0.01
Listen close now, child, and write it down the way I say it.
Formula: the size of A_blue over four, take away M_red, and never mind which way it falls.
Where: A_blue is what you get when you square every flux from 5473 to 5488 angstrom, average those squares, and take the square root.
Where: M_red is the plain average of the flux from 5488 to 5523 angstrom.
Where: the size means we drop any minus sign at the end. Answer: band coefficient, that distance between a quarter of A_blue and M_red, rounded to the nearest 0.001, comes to 0.793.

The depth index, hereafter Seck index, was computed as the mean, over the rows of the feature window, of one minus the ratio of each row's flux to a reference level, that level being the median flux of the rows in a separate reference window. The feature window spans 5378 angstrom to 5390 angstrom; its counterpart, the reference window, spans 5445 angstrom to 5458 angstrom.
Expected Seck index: -0.001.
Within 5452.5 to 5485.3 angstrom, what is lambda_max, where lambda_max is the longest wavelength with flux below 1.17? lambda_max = 5484.03 angstrom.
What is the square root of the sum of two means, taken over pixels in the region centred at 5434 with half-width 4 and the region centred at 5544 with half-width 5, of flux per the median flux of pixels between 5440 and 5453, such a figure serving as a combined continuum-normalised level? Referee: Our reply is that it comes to 1.36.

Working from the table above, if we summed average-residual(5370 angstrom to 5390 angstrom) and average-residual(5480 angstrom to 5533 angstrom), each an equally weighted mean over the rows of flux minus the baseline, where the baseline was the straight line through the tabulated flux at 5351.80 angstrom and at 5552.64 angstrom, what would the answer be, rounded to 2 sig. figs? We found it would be -0.30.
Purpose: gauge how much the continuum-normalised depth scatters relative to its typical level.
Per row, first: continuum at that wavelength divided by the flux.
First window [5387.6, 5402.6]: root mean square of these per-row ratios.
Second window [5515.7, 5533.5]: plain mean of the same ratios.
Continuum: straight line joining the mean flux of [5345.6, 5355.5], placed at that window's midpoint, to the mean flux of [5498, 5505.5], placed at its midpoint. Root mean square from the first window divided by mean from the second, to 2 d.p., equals 0.88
